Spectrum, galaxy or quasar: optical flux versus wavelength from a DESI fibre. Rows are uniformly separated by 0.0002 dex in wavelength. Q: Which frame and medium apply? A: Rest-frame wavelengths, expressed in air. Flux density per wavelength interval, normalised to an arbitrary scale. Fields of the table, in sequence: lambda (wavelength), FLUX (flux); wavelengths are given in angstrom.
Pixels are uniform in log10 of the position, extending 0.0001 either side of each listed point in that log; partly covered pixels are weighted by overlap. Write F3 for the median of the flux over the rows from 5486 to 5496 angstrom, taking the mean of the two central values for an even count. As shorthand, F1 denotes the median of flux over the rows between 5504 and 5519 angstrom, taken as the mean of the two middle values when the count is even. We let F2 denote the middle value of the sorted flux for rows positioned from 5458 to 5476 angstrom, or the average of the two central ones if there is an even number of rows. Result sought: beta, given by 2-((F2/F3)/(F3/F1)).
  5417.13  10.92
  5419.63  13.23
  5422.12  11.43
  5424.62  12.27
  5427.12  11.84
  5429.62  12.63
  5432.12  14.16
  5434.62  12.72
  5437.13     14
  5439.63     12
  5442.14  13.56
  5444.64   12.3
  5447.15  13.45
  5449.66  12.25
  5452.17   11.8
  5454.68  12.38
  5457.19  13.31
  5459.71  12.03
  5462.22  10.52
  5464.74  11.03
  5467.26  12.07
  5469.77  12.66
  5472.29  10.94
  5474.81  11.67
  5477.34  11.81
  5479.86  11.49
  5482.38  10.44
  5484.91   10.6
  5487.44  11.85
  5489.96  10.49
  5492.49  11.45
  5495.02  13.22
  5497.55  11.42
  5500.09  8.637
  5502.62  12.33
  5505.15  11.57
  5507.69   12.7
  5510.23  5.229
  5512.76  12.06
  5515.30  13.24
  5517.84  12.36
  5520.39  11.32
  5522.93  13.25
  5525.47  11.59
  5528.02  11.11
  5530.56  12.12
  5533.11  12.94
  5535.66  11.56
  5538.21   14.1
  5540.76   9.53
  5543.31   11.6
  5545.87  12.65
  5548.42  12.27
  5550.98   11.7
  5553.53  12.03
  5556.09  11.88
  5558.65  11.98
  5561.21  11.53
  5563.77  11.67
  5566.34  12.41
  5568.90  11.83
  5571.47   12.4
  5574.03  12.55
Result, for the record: 0.95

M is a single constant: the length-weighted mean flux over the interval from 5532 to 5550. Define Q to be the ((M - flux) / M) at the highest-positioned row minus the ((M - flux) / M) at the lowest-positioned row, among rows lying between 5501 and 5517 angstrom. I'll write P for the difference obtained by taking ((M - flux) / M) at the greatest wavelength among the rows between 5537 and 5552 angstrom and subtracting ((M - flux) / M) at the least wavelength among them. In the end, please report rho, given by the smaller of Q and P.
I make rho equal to -0.075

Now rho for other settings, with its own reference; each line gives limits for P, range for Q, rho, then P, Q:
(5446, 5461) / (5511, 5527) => 0.039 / 0.12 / 0.04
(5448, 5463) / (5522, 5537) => 0.140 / 0.14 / 0.14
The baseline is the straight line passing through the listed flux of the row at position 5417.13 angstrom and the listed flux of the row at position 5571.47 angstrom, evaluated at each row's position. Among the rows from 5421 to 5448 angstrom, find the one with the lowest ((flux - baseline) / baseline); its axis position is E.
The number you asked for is 5422.12 angstrom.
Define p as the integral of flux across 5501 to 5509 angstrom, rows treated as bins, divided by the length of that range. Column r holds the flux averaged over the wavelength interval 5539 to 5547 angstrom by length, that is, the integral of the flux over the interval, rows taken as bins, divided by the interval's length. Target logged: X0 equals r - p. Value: -0.6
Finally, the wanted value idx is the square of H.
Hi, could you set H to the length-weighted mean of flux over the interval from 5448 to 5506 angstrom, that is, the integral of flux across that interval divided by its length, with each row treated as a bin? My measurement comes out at 134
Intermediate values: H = 11.6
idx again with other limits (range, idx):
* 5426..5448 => 168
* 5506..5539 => 139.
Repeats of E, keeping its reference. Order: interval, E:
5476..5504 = 5500.09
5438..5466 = 5462.22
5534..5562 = 5540.76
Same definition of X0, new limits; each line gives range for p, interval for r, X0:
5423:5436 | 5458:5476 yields -1.1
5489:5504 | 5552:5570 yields 0.6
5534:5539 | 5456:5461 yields -0.1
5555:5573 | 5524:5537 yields -0.1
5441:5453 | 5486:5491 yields -1.5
